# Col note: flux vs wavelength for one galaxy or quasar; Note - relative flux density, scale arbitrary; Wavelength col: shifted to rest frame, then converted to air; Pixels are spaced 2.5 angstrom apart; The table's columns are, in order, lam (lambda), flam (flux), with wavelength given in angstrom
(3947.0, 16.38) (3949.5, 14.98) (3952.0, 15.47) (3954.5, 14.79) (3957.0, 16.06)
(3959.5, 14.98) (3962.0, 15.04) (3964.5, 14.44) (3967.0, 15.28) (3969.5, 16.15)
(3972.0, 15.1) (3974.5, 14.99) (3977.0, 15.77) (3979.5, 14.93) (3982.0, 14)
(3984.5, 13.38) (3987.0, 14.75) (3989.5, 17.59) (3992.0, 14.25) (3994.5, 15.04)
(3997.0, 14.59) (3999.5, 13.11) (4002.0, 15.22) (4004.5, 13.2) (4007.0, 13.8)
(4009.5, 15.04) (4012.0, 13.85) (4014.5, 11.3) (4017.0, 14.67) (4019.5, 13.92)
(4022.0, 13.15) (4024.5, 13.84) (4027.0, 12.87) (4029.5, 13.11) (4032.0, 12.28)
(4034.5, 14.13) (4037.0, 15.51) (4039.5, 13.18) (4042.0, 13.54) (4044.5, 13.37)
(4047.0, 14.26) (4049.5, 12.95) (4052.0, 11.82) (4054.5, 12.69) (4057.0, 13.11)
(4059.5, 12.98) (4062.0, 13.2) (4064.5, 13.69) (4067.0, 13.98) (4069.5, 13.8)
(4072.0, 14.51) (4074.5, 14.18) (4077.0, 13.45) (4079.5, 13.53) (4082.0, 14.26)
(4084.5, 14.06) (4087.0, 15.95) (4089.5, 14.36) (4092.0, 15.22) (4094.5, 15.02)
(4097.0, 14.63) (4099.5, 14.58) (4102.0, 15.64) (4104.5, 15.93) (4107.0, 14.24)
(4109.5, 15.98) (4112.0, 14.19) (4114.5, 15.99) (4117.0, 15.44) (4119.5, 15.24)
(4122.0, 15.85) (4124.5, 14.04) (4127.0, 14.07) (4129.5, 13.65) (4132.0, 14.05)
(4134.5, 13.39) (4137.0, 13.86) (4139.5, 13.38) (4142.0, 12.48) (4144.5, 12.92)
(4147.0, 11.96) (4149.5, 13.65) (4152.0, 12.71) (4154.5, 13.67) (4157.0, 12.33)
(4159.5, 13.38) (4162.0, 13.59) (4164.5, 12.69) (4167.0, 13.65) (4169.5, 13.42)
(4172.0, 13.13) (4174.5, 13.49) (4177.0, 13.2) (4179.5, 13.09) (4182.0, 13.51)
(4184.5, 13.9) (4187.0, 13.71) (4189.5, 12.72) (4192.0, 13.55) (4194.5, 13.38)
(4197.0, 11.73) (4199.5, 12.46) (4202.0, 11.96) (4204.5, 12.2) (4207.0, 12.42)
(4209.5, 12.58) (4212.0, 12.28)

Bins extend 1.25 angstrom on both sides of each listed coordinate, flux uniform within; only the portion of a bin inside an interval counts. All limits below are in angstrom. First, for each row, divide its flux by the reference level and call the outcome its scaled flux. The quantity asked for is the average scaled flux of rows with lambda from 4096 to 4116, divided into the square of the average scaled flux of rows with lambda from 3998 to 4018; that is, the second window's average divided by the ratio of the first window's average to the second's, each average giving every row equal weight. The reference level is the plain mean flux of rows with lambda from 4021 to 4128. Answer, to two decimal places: 0.89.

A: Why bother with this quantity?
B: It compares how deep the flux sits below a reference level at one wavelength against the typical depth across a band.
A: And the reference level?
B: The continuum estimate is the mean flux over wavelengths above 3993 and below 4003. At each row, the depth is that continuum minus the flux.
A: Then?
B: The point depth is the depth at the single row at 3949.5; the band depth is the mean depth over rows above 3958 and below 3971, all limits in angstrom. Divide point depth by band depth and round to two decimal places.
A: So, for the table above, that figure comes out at 0.71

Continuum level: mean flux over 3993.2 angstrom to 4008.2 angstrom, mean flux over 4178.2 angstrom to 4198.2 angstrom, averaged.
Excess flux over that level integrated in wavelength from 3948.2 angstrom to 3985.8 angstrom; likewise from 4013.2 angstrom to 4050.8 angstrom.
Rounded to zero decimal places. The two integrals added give 43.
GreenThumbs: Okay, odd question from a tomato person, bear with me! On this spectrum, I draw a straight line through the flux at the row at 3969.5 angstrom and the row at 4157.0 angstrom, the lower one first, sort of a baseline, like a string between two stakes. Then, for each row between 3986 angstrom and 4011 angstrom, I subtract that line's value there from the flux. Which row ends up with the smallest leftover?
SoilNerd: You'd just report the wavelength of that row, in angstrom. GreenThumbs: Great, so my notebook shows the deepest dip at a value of 3999.5 angstrom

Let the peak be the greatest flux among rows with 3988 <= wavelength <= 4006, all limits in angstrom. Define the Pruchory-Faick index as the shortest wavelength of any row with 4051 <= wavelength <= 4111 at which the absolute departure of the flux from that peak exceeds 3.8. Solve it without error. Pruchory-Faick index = 4052.0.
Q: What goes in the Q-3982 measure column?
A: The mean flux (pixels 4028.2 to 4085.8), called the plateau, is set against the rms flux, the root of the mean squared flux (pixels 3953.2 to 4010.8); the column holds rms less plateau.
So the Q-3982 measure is 1.3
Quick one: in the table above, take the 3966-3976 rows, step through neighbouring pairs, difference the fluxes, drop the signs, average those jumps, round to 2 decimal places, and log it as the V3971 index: 0.68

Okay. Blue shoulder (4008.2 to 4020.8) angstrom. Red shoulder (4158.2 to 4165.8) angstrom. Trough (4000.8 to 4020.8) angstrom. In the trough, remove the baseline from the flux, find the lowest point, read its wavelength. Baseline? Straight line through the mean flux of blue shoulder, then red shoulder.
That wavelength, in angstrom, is 4014.5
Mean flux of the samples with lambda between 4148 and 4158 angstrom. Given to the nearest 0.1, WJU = 13.1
